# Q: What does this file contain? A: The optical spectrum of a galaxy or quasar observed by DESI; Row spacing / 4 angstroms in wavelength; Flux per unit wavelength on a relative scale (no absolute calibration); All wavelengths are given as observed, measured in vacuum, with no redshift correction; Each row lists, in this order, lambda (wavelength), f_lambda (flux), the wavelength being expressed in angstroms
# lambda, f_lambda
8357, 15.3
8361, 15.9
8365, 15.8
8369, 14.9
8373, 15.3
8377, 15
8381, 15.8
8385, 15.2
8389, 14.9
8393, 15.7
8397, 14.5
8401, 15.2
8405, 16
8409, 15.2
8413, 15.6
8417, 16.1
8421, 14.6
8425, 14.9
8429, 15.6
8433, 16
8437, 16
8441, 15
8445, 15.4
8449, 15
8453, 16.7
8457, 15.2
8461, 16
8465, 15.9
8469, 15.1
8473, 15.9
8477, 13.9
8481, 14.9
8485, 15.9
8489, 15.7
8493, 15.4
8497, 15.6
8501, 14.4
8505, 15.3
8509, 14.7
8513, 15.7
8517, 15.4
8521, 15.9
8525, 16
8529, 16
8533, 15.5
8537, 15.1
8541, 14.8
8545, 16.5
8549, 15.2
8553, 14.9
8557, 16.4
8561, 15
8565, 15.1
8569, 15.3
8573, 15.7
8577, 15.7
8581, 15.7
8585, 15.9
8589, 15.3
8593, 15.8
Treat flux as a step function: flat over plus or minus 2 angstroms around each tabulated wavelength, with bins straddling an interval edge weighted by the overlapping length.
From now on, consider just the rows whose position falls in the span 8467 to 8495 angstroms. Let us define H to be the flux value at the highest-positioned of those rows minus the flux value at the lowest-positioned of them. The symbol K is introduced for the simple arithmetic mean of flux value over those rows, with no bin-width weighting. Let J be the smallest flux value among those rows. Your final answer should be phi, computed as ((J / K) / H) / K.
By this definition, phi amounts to 0.20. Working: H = 0.3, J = 13.9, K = 15.3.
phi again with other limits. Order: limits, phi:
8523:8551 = -0.08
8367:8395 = 0.08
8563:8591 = 0.31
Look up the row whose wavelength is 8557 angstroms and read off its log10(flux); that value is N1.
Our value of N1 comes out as 1.21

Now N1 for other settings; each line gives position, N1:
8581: 1.20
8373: 1.18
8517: 1.19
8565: 1.18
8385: 1.18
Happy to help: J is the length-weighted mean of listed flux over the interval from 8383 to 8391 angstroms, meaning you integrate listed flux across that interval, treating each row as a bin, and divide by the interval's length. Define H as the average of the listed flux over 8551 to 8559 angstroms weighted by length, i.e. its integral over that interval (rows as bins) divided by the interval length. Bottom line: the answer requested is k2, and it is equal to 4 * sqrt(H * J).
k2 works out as 61.4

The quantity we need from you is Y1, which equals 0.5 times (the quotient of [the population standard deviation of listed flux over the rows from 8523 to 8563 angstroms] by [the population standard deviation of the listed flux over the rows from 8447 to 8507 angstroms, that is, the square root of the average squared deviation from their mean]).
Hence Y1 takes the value 0.45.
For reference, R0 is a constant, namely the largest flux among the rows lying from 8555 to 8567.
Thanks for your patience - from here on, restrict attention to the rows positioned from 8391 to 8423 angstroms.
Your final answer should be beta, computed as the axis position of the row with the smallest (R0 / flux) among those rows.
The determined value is 8417 angstroms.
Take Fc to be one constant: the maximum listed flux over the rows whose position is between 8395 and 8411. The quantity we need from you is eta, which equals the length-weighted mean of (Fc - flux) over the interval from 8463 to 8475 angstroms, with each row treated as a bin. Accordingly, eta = 0.37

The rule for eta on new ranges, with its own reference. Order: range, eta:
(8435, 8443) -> 0.50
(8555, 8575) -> 0.50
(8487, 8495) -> 0.45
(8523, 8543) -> 0.52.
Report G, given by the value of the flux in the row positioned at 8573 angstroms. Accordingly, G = 15.7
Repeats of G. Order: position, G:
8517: 15.4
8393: 15.7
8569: 15.3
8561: 15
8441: 15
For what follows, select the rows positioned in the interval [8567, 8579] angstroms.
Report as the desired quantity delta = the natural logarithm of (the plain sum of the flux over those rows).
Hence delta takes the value 3.844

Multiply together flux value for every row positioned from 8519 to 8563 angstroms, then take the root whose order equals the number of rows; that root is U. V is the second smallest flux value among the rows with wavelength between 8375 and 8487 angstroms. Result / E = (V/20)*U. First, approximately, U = 15.6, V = 14.5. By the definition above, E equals 11.3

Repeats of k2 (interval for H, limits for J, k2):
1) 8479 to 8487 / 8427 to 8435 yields 62.4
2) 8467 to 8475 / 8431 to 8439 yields 63.0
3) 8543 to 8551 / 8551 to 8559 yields 63.0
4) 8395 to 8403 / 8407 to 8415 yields 60.5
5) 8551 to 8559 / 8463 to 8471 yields 62.3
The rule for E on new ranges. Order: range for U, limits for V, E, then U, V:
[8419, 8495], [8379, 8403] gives 11.5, 15.4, 14.9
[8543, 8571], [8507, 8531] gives 11.9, 15.5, 15.4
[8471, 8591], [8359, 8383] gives 11.6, 15.4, 15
